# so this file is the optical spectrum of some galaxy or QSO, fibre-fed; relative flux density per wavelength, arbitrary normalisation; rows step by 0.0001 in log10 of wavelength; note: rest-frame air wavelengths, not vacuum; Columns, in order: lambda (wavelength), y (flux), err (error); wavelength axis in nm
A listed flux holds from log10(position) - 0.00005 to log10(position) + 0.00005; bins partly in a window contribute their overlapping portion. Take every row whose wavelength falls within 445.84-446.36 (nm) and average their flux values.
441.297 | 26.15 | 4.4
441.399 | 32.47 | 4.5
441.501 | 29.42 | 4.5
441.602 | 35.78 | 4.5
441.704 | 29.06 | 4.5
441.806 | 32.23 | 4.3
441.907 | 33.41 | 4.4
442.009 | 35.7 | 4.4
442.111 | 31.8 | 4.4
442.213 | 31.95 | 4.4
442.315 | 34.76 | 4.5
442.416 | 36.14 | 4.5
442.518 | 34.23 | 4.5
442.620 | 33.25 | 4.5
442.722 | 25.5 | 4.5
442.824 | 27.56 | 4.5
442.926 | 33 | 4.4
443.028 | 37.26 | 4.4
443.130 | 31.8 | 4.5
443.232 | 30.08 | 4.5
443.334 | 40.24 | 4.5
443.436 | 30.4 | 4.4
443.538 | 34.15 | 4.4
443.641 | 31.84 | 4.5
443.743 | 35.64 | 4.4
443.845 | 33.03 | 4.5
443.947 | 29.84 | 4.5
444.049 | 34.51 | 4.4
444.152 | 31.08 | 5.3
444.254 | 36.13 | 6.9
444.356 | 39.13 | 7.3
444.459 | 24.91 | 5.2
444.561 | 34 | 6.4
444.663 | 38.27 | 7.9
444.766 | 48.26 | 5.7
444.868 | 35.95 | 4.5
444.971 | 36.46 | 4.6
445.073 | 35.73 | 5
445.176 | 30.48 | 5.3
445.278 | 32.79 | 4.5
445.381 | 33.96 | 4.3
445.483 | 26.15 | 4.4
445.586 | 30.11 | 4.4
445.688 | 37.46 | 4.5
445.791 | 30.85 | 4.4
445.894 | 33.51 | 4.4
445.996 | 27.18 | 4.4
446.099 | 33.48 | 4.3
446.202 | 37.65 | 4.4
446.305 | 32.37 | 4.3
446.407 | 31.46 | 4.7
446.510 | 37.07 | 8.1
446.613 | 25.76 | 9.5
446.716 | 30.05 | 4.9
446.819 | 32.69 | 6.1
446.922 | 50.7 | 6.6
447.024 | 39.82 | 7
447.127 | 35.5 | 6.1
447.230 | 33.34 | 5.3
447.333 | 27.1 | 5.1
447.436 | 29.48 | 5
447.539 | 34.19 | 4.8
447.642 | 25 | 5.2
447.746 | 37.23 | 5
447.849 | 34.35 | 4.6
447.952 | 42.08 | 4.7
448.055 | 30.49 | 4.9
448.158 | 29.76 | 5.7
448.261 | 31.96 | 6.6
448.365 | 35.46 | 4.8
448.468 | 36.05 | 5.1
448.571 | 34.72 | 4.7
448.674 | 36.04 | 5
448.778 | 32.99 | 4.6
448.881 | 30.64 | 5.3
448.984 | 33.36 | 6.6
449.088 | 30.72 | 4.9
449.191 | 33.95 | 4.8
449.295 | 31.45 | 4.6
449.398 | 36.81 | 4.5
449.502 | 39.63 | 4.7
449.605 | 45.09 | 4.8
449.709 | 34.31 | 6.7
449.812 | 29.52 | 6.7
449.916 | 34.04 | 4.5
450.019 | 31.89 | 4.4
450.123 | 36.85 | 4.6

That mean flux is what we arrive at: 32.8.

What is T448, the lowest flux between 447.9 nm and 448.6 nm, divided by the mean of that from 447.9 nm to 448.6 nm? 0.866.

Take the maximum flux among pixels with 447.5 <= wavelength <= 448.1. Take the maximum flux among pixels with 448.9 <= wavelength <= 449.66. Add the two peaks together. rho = 87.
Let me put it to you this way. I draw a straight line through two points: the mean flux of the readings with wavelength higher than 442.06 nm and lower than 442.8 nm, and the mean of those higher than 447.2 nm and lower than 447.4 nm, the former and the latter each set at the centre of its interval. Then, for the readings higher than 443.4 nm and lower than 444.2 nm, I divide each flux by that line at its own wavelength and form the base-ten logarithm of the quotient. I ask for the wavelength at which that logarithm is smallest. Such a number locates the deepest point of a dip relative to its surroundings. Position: 443.947 nm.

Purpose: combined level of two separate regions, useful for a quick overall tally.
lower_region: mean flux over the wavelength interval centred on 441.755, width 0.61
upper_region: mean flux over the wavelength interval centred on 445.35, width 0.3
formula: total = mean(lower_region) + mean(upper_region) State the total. 64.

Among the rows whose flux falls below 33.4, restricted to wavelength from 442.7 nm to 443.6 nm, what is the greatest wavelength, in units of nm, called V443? 443.436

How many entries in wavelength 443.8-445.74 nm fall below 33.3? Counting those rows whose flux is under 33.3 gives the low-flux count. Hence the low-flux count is 8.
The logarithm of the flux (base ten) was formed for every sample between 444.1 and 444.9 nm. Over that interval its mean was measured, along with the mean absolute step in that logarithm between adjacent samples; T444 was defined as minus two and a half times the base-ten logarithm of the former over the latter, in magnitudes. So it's -2.96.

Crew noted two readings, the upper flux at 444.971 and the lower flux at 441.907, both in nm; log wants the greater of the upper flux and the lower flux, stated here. 36.5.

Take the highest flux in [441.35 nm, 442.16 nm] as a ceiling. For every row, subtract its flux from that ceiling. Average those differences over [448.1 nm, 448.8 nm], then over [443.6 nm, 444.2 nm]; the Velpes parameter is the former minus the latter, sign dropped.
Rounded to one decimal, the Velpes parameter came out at 1.2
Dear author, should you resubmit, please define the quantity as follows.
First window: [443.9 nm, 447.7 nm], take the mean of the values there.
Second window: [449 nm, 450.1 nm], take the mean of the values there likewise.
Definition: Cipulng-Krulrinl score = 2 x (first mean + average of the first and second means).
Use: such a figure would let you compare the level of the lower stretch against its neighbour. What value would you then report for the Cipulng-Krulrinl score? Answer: 135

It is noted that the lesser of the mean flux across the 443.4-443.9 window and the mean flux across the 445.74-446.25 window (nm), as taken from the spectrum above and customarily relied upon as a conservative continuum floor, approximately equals 32.5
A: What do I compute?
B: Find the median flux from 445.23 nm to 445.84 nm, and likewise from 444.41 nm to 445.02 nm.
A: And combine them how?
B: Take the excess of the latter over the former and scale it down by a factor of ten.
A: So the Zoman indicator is 0.44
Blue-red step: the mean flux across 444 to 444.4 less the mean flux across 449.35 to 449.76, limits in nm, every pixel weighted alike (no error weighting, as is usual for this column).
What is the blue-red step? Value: -4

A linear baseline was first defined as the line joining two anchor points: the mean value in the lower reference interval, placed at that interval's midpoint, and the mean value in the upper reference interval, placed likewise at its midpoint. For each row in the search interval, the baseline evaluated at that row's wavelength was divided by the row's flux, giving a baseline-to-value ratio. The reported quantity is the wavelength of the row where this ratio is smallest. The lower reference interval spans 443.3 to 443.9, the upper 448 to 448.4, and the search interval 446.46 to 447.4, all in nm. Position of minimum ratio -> 446.922 nm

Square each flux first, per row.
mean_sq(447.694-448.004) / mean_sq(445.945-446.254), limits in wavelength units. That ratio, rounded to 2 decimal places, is 1.32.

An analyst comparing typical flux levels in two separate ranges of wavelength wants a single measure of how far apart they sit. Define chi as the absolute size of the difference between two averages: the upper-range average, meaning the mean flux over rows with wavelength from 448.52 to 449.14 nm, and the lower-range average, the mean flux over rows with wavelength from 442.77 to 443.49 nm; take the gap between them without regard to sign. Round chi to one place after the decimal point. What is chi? 0.2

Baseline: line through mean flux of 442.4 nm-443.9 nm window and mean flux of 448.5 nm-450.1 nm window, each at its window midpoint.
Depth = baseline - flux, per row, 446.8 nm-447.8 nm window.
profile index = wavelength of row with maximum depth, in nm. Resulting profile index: 447.642 nm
